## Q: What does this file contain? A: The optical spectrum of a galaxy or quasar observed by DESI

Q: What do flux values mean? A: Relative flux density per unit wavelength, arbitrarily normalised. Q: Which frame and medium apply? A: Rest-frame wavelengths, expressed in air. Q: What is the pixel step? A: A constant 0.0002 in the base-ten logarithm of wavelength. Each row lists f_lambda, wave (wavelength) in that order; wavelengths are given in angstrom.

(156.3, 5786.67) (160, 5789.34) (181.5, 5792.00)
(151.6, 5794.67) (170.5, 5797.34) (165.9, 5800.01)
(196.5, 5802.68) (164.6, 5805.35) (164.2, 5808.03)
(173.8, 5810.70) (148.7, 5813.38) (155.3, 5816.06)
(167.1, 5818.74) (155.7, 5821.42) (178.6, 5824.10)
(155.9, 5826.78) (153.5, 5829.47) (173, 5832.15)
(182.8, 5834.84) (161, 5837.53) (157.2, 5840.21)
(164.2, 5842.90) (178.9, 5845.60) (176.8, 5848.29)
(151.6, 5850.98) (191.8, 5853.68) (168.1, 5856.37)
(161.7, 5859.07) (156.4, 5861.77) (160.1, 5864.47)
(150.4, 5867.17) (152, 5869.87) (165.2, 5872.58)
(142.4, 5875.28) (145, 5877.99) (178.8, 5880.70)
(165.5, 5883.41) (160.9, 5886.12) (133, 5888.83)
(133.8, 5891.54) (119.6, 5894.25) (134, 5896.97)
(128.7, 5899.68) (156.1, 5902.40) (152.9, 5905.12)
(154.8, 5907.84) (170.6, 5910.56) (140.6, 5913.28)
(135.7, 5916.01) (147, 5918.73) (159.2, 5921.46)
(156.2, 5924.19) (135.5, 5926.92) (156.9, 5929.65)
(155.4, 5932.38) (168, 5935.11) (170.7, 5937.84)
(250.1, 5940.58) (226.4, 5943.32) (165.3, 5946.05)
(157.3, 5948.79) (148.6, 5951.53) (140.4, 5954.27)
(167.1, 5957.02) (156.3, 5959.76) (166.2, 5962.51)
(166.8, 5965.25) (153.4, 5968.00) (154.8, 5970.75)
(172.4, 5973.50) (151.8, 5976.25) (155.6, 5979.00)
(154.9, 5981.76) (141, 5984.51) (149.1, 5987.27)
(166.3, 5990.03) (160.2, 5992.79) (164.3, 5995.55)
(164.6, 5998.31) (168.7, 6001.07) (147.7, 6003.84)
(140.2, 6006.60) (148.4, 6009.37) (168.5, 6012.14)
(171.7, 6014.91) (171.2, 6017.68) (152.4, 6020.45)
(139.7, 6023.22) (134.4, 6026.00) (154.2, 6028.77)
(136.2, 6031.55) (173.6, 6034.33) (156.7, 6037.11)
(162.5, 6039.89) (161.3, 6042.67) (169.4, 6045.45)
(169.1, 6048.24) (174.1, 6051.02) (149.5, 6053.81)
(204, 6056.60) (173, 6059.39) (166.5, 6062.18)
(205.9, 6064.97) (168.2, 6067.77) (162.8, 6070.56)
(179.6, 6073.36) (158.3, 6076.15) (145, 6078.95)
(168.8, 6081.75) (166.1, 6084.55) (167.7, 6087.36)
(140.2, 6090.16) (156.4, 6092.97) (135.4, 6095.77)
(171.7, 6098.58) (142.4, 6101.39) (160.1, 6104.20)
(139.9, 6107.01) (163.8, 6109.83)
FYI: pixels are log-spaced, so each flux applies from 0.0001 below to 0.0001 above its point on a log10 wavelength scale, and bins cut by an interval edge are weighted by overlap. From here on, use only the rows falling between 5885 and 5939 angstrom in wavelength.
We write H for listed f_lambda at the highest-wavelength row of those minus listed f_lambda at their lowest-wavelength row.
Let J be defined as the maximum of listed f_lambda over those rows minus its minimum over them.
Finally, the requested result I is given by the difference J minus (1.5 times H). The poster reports 36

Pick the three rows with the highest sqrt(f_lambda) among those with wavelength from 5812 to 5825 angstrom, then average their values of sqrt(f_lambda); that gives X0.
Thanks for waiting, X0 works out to 12.9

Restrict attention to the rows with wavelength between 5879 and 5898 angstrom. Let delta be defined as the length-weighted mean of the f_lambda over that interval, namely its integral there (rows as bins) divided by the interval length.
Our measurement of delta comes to 147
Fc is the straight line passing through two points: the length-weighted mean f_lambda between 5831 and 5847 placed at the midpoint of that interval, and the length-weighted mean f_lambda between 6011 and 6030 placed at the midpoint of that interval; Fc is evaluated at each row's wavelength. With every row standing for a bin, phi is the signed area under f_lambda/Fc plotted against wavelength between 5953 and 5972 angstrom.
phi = 19 angstrom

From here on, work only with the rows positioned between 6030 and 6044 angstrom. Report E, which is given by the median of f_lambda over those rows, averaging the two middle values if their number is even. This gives 161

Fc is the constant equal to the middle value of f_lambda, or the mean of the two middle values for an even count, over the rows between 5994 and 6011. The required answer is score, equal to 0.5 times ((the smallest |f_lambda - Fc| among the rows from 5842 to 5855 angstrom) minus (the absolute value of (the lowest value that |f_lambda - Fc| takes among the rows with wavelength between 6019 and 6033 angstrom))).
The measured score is 1.3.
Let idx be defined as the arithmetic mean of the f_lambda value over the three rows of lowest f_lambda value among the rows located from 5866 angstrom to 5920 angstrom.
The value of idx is 127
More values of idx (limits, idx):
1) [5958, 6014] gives 143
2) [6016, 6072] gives 137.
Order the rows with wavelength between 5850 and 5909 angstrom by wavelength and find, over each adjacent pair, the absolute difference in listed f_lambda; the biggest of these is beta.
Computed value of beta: 40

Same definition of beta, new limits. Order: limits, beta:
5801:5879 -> 40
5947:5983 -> 27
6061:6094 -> 39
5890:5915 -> 30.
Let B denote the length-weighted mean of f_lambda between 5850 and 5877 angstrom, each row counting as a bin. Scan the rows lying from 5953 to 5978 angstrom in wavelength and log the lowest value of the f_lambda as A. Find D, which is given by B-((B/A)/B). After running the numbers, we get 159.8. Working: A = 140.4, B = 160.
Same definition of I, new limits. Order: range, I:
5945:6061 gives 58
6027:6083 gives 48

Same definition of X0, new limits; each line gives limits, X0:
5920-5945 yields 14.6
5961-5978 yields 13.0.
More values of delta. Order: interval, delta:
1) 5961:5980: 160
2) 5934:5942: 197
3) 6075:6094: 157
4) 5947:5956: 150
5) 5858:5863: 159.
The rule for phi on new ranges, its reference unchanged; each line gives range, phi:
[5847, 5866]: 19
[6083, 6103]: 21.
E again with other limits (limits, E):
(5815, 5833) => 156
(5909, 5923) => 147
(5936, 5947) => 199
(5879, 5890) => 163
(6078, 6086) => 166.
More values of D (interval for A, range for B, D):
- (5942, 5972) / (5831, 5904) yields 157.3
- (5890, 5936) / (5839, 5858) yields 169.7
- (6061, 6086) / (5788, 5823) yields 165.9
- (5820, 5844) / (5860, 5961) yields 156.7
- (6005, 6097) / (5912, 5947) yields 166.8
